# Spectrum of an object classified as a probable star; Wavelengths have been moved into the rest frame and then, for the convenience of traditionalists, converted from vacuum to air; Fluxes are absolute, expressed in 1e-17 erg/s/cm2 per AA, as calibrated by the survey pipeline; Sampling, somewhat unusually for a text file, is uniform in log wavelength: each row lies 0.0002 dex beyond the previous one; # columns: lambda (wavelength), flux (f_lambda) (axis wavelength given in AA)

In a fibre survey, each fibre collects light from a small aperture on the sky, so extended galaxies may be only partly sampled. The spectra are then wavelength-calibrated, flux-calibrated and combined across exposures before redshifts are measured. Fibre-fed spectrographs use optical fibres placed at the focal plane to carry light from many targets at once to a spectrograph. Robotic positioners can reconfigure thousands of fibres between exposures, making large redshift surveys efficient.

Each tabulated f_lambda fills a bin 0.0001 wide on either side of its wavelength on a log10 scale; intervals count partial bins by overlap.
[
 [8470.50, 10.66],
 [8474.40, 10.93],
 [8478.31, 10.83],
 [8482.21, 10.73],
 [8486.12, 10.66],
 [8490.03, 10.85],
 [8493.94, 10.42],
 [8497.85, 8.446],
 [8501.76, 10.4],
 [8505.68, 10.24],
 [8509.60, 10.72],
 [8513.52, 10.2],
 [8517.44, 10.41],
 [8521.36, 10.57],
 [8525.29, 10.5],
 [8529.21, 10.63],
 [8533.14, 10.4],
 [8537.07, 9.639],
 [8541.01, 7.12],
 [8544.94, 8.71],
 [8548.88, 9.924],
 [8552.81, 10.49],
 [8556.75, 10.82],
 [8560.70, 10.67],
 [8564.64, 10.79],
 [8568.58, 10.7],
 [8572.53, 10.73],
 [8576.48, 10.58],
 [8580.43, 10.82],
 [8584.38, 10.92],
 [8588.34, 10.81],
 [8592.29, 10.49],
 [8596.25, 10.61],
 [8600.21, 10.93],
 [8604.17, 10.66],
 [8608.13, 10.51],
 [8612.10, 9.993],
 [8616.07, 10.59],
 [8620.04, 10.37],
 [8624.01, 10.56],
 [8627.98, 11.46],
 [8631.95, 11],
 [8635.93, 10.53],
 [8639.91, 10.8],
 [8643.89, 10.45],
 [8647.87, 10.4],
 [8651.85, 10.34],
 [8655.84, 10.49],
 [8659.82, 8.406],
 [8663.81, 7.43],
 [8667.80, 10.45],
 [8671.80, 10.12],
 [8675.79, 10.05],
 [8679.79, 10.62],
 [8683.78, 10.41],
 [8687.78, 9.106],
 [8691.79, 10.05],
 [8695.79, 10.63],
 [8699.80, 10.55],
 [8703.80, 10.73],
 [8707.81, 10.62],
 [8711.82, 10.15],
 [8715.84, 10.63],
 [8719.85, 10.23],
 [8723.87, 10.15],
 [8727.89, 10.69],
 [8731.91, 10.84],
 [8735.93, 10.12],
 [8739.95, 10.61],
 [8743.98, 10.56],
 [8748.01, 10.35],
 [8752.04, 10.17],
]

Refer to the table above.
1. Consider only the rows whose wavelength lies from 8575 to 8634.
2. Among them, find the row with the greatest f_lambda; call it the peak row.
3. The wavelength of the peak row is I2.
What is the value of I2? 8627.98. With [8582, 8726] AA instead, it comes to 8627.98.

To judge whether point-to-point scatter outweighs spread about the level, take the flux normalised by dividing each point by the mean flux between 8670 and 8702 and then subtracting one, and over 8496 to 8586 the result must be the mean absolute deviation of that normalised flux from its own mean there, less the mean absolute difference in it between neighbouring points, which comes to 0.0083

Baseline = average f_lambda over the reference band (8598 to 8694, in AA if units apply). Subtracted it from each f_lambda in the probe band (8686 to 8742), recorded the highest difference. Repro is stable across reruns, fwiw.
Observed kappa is 0.60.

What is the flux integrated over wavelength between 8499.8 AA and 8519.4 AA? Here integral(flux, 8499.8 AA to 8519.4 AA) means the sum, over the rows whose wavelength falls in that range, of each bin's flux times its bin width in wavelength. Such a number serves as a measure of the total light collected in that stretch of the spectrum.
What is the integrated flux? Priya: 204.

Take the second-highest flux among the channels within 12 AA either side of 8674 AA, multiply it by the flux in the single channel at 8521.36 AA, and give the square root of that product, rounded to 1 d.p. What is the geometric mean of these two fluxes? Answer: 10.5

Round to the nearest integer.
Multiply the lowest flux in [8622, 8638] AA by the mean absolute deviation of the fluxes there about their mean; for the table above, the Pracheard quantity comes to 4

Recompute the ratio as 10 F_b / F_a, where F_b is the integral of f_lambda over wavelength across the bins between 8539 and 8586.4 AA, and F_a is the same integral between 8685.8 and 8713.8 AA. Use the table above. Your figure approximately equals 17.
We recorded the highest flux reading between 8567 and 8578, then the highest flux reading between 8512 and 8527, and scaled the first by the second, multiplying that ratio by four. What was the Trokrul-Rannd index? 4.06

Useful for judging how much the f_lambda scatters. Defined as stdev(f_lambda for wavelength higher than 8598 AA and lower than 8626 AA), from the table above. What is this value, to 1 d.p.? 0.3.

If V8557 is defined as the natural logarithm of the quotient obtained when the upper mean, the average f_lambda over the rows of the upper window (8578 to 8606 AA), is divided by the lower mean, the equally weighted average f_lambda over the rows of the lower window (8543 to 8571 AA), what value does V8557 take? 0.04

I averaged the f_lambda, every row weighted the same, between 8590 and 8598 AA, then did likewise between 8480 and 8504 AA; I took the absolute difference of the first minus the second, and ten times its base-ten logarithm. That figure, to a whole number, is -5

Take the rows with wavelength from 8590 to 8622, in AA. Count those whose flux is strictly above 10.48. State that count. 6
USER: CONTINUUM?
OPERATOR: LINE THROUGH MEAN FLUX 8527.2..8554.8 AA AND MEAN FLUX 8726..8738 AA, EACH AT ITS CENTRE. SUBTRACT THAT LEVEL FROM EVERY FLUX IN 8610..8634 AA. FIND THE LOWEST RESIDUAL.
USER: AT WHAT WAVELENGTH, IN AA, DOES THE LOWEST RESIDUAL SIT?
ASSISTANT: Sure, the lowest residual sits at 8612.10 AA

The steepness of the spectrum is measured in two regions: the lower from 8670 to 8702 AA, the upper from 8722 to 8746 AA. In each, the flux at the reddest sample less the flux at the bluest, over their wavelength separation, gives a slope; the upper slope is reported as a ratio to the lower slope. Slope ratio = 1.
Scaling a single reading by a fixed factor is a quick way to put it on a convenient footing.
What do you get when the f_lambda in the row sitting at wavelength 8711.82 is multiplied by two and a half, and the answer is 25.4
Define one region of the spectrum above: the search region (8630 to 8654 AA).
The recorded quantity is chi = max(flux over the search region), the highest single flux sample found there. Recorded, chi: 11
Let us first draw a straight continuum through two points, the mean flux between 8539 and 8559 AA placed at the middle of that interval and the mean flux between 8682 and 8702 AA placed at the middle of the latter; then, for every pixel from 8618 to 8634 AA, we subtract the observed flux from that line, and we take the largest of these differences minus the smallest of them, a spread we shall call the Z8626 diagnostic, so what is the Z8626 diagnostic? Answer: 1.0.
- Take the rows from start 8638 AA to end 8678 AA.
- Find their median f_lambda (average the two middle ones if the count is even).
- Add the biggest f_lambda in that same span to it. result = 21.17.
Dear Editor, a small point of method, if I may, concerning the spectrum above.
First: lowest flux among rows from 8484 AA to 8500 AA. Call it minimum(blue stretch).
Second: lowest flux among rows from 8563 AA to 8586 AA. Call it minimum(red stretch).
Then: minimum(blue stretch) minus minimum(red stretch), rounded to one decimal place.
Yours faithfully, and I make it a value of -2.1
